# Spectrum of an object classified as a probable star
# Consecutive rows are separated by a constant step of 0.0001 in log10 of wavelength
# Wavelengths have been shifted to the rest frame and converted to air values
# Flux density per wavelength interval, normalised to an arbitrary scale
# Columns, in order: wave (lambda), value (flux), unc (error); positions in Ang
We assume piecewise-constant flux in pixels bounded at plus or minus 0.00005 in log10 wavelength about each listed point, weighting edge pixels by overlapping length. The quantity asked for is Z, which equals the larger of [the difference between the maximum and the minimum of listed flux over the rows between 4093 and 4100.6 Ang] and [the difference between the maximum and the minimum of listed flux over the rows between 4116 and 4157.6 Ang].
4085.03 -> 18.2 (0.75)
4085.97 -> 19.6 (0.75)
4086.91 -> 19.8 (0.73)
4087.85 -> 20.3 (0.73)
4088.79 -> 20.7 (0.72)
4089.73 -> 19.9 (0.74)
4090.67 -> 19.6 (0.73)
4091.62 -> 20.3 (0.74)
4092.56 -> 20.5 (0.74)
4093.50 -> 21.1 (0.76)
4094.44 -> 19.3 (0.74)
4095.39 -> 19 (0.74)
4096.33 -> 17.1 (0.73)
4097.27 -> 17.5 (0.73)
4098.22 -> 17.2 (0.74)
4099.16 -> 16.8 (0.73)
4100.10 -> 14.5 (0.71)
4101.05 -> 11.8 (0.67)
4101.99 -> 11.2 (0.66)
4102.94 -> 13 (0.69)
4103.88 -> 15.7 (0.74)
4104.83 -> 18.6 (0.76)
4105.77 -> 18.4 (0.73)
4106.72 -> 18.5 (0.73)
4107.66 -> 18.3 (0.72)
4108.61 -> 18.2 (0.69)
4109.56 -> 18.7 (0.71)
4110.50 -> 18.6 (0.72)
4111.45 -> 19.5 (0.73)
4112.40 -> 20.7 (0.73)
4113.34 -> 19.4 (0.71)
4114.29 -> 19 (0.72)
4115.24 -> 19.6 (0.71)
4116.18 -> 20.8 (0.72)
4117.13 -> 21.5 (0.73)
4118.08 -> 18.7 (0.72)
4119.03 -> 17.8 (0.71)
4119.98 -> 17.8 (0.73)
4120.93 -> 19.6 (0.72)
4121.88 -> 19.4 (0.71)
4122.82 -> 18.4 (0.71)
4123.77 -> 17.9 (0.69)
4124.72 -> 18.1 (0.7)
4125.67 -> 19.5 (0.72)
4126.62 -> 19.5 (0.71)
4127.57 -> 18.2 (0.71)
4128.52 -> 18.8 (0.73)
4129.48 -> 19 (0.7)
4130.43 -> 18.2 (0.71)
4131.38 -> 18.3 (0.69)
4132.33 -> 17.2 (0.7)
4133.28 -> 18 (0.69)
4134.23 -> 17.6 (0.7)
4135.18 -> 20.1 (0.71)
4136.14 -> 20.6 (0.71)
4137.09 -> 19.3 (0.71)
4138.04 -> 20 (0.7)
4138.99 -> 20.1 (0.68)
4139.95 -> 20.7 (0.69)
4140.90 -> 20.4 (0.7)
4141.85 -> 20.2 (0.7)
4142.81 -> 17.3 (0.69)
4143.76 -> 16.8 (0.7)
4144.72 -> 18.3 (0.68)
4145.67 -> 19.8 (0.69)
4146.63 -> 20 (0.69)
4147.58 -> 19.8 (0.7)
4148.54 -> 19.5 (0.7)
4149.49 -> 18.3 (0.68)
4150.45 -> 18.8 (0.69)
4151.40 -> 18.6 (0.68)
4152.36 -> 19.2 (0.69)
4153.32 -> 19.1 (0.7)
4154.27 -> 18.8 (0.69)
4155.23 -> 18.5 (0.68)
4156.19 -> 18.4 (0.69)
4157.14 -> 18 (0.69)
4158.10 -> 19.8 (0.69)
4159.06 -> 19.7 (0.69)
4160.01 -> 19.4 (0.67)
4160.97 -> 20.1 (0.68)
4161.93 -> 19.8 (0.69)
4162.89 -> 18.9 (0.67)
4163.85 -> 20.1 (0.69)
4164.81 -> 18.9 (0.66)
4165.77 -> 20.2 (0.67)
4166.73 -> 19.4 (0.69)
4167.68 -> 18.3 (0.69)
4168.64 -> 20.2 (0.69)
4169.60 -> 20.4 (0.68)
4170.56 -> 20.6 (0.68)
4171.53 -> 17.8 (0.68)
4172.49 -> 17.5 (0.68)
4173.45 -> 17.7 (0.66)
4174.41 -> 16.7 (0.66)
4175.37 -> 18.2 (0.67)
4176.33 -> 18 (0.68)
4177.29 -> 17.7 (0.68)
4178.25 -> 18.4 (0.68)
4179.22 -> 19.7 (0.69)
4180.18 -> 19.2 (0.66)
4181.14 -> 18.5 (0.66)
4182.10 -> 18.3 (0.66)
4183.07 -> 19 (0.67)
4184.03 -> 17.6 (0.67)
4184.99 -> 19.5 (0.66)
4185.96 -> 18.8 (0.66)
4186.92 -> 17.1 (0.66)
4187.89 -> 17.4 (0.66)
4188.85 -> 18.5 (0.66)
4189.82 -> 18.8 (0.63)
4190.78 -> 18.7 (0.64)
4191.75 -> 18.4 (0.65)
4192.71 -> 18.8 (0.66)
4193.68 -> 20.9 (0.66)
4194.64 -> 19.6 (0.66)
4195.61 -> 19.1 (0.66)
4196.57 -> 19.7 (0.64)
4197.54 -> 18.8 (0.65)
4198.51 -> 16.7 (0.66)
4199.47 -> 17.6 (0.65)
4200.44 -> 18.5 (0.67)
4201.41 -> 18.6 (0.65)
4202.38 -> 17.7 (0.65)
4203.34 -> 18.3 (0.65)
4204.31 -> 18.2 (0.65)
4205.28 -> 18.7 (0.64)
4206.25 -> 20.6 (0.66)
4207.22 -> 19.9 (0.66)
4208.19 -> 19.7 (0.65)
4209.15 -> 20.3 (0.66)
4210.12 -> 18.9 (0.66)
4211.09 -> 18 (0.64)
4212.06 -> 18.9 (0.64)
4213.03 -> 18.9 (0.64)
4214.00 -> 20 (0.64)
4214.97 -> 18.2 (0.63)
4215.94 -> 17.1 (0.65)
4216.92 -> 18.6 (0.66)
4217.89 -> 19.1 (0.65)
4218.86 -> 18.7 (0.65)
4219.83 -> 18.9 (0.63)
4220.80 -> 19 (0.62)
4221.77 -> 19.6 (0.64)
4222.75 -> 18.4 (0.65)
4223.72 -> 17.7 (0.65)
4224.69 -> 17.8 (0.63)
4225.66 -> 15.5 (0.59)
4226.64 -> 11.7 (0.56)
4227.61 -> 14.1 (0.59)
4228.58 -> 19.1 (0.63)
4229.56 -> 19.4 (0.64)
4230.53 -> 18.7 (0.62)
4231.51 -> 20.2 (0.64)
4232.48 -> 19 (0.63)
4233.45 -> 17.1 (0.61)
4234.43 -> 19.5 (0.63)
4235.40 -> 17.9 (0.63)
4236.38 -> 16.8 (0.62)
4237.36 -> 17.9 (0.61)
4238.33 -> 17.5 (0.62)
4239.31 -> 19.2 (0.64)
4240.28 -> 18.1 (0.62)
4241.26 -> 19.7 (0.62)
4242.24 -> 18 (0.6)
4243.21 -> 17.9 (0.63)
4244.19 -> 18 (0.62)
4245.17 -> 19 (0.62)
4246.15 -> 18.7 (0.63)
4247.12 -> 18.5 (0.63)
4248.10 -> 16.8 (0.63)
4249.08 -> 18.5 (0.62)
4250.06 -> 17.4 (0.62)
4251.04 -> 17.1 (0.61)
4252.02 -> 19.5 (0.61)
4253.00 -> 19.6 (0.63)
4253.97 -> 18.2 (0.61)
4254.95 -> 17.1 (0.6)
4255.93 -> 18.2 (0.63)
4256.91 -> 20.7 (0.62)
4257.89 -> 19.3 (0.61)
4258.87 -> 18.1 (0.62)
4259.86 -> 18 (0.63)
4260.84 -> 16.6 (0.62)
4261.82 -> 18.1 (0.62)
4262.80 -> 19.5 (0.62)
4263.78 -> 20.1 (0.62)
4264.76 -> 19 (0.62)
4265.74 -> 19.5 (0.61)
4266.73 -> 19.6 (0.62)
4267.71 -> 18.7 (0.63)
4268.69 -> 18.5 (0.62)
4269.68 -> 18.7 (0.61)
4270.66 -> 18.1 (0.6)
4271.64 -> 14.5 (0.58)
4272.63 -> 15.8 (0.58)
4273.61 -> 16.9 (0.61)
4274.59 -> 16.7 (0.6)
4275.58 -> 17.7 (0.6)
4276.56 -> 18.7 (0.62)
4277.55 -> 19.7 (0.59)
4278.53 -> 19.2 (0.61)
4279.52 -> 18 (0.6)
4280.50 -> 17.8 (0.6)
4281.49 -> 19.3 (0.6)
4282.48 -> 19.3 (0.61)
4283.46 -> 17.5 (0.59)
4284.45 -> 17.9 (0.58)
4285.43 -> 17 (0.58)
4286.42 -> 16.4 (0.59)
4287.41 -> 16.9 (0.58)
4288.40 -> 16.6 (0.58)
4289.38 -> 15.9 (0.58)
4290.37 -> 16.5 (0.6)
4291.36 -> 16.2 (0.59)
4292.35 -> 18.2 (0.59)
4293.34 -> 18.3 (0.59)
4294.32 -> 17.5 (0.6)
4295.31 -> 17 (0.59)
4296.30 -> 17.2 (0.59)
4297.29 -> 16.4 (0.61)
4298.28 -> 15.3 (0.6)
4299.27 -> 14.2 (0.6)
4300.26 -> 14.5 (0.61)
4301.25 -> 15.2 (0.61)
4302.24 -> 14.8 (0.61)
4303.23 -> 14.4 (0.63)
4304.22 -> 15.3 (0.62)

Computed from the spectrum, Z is 6.6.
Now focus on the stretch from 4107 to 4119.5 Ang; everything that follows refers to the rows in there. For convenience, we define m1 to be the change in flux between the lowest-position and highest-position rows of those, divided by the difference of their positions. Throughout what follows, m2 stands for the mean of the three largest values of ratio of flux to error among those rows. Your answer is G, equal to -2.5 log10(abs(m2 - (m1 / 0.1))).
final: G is -3.67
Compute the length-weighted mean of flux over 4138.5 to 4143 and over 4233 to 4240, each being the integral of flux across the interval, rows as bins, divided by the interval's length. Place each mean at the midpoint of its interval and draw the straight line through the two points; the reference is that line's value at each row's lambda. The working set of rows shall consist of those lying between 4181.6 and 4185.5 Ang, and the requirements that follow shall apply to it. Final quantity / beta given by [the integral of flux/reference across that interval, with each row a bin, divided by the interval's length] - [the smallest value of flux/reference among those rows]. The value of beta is 0.05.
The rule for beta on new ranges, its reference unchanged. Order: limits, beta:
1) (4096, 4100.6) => 0.10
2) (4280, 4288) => 0.08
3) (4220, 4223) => 0.03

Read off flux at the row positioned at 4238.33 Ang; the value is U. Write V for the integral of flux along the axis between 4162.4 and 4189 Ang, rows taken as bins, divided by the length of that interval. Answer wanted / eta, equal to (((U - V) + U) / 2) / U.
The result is 0.467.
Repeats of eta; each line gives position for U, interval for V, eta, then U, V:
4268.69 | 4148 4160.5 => 0.488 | 18.5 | 18.9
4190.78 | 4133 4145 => 0.486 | 18.7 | 19.2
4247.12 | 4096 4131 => 0.514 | 18.5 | 18.0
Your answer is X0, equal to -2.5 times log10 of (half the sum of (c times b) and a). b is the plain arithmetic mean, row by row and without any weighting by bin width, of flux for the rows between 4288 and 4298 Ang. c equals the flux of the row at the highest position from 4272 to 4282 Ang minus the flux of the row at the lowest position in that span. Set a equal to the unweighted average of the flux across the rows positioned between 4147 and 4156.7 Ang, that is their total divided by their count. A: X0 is -4.0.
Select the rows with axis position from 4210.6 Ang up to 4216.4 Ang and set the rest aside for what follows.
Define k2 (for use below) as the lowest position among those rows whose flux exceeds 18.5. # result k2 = 4212.06 Ang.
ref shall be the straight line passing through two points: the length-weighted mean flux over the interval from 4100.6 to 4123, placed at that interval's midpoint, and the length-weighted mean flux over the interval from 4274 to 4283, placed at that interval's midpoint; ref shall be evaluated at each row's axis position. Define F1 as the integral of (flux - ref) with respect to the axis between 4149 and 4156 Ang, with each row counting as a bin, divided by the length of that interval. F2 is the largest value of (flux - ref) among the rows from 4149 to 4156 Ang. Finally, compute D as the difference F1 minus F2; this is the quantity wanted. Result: -0.5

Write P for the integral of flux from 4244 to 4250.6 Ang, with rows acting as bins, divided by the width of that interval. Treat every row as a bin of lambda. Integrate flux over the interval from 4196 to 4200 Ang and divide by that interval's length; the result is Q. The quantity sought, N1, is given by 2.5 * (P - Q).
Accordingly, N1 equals -0.3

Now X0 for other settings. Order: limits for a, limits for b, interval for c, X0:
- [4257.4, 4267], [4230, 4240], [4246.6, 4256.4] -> -2.1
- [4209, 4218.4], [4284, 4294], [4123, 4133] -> -1.3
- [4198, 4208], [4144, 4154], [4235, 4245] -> -2.5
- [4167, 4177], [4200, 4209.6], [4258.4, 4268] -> -2.9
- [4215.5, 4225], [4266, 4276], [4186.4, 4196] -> -3.6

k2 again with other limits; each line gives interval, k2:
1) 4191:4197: 4192.71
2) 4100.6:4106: 4104.83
